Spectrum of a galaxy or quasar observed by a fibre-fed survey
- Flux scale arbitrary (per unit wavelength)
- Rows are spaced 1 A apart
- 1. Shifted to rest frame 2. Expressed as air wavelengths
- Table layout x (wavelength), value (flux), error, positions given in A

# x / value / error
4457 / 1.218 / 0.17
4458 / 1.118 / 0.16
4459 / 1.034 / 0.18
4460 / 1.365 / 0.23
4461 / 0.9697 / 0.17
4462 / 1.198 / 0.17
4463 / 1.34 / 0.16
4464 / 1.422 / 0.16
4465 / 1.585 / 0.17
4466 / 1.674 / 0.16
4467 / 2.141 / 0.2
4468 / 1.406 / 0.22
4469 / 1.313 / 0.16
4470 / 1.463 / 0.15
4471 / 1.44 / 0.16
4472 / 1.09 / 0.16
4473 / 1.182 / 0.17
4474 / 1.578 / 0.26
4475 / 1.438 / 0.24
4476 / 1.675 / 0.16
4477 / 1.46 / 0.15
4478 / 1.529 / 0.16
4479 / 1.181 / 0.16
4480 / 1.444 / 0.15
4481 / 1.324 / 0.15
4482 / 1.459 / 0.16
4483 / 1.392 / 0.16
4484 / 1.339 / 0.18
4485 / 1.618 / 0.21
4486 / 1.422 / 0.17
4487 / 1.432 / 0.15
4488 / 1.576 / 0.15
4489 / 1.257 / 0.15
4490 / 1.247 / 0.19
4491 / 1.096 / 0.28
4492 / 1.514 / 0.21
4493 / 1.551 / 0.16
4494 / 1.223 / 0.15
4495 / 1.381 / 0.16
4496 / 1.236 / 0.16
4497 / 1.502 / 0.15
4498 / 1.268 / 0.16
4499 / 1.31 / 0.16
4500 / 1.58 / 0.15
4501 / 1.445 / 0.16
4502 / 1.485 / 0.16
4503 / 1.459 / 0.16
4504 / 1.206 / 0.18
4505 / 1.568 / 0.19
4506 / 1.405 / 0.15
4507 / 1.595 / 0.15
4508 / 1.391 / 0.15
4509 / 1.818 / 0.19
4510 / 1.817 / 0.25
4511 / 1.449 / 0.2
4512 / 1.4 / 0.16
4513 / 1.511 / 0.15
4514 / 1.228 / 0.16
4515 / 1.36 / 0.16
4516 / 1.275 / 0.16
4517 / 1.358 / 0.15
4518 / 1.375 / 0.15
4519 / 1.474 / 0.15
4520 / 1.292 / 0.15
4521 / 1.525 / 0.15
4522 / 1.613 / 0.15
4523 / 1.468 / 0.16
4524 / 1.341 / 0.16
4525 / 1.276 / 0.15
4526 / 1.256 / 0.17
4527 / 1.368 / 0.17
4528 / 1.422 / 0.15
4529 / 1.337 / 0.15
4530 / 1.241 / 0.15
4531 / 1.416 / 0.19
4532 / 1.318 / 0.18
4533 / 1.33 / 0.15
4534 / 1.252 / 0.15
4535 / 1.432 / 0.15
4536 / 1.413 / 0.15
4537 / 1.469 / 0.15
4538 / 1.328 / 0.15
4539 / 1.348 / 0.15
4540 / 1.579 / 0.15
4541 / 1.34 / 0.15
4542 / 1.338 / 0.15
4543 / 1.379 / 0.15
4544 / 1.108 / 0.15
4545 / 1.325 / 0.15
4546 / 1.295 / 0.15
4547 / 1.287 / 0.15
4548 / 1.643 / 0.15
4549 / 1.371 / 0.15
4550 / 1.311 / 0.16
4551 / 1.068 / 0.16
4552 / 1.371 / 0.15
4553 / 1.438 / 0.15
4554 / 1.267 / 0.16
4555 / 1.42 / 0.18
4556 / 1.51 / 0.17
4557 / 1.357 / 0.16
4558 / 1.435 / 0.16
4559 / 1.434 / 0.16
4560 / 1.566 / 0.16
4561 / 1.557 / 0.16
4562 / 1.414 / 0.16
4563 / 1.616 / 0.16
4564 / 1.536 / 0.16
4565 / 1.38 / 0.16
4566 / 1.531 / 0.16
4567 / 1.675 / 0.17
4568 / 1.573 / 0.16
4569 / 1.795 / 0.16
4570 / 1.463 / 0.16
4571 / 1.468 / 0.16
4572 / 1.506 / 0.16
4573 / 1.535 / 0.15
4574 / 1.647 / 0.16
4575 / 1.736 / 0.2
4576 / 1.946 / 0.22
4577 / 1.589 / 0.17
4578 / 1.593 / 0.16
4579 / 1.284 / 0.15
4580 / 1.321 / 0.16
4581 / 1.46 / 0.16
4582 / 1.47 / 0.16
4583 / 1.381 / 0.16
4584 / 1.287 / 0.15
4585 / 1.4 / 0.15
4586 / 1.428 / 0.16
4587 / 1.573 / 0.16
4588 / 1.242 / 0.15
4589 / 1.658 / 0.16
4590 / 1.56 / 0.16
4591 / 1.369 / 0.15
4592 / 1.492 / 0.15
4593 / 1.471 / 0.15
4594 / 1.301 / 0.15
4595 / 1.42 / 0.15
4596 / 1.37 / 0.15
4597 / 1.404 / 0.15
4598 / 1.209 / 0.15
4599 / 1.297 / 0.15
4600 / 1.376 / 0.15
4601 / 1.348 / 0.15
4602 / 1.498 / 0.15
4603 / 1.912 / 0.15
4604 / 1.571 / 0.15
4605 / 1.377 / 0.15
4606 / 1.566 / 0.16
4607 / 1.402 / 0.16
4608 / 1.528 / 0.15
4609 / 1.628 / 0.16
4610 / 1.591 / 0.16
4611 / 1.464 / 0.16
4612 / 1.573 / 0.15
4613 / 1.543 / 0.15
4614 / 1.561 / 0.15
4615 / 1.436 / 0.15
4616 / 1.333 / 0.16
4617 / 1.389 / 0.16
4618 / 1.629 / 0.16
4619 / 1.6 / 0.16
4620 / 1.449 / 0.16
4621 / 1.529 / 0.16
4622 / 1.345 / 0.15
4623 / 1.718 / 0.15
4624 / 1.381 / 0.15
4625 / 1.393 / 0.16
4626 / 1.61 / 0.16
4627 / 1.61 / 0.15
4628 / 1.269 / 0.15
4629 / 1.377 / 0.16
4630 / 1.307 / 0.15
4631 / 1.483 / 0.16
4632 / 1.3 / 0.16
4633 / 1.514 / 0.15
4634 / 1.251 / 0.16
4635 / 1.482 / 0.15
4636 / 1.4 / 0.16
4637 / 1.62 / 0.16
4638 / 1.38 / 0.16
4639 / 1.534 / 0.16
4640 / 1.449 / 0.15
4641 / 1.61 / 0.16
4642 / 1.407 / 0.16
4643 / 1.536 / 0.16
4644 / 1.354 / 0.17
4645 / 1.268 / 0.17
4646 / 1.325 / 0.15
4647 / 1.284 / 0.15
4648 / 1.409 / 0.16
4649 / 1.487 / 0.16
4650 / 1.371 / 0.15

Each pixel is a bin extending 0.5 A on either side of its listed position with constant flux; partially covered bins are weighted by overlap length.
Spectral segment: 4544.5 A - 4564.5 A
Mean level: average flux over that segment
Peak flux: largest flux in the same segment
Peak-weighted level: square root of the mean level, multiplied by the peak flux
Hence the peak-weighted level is 2.0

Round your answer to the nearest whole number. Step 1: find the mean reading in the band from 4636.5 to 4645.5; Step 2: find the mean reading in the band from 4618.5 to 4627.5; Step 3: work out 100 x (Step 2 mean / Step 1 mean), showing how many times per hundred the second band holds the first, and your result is 104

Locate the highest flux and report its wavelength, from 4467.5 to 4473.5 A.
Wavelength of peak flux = 4470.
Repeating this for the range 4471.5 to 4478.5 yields 4476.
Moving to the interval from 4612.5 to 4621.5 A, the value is 4618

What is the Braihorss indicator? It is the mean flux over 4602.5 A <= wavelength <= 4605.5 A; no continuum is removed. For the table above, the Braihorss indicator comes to 1.62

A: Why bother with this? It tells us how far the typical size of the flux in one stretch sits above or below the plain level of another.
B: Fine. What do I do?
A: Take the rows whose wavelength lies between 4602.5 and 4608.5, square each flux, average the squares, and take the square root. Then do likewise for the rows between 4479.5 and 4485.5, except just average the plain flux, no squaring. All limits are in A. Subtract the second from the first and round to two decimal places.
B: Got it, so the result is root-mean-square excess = 0.14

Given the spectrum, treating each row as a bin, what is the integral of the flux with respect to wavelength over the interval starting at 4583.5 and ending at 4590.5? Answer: 10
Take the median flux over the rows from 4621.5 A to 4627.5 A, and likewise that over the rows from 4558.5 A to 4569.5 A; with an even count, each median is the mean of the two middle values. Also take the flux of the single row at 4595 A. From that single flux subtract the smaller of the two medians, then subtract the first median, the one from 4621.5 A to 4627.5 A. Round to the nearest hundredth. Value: -1.58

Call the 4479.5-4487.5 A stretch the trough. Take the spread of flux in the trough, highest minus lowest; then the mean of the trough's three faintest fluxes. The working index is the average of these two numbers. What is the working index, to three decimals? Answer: 0.823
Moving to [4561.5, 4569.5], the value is 0.928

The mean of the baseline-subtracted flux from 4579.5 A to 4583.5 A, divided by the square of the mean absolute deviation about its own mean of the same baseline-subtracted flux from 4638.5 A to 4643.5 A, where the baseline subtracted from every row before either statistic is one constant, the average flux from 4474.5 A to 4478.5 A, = -29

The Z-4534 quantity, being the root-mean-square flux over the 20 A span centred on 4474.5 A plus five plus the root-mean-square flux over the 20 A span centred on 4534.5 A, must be 7.82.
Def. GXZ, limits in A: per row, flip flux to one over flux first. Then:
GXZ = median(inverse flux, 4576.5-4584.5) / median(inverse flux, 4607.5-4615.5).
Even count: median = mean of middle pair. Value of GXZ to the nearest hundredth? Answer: 1.09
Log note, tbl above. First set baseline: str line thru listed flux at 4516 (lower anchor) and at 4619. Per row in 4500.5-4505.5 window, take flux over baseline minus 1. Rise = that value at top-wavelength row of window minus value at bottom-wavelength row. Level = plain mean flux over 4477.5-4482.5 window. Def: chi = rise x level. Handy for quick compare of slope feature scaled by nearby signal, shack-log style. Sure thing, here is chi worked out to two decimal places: 0.12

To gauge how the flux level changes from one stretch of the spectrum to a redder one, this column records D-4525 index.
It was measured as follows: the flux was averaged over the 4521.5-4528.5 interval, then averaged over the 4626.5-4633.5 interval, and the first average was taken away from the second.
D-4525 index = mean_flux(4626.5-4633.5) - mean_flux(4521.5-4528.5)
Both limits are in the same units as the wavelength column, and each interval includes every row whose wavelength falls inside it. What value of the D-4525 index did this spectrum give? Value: 0.02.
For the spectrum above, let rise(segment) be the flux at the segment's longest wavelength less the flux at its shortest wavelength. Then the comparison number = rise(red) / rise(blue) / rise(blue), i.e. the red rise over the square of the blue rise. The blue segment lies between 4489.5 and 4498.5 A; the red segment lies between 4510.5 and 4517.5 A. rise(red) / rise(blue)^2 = -206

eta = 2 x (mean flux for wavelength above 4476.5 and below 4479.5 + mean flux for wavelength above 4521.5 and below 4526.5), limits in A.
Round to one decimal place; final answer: 5.6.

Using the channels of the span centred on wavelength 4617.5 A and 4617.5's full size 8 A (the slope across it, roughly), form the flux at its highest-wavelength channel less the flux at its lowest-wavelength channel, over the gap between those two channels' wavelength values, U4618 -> -0.005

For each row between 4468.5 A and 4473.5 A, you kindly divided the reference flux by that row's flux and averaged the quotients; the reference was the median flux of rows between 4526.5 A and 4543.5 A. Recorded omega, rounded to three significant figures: 1.05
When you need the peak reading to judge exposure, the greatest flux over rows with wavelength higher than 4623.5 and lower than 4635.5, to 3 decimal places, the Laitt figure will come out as 1.610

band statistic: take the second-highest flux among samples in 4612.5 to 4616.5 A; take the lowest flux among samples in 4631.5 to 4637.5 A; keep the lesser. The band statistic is 1.25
